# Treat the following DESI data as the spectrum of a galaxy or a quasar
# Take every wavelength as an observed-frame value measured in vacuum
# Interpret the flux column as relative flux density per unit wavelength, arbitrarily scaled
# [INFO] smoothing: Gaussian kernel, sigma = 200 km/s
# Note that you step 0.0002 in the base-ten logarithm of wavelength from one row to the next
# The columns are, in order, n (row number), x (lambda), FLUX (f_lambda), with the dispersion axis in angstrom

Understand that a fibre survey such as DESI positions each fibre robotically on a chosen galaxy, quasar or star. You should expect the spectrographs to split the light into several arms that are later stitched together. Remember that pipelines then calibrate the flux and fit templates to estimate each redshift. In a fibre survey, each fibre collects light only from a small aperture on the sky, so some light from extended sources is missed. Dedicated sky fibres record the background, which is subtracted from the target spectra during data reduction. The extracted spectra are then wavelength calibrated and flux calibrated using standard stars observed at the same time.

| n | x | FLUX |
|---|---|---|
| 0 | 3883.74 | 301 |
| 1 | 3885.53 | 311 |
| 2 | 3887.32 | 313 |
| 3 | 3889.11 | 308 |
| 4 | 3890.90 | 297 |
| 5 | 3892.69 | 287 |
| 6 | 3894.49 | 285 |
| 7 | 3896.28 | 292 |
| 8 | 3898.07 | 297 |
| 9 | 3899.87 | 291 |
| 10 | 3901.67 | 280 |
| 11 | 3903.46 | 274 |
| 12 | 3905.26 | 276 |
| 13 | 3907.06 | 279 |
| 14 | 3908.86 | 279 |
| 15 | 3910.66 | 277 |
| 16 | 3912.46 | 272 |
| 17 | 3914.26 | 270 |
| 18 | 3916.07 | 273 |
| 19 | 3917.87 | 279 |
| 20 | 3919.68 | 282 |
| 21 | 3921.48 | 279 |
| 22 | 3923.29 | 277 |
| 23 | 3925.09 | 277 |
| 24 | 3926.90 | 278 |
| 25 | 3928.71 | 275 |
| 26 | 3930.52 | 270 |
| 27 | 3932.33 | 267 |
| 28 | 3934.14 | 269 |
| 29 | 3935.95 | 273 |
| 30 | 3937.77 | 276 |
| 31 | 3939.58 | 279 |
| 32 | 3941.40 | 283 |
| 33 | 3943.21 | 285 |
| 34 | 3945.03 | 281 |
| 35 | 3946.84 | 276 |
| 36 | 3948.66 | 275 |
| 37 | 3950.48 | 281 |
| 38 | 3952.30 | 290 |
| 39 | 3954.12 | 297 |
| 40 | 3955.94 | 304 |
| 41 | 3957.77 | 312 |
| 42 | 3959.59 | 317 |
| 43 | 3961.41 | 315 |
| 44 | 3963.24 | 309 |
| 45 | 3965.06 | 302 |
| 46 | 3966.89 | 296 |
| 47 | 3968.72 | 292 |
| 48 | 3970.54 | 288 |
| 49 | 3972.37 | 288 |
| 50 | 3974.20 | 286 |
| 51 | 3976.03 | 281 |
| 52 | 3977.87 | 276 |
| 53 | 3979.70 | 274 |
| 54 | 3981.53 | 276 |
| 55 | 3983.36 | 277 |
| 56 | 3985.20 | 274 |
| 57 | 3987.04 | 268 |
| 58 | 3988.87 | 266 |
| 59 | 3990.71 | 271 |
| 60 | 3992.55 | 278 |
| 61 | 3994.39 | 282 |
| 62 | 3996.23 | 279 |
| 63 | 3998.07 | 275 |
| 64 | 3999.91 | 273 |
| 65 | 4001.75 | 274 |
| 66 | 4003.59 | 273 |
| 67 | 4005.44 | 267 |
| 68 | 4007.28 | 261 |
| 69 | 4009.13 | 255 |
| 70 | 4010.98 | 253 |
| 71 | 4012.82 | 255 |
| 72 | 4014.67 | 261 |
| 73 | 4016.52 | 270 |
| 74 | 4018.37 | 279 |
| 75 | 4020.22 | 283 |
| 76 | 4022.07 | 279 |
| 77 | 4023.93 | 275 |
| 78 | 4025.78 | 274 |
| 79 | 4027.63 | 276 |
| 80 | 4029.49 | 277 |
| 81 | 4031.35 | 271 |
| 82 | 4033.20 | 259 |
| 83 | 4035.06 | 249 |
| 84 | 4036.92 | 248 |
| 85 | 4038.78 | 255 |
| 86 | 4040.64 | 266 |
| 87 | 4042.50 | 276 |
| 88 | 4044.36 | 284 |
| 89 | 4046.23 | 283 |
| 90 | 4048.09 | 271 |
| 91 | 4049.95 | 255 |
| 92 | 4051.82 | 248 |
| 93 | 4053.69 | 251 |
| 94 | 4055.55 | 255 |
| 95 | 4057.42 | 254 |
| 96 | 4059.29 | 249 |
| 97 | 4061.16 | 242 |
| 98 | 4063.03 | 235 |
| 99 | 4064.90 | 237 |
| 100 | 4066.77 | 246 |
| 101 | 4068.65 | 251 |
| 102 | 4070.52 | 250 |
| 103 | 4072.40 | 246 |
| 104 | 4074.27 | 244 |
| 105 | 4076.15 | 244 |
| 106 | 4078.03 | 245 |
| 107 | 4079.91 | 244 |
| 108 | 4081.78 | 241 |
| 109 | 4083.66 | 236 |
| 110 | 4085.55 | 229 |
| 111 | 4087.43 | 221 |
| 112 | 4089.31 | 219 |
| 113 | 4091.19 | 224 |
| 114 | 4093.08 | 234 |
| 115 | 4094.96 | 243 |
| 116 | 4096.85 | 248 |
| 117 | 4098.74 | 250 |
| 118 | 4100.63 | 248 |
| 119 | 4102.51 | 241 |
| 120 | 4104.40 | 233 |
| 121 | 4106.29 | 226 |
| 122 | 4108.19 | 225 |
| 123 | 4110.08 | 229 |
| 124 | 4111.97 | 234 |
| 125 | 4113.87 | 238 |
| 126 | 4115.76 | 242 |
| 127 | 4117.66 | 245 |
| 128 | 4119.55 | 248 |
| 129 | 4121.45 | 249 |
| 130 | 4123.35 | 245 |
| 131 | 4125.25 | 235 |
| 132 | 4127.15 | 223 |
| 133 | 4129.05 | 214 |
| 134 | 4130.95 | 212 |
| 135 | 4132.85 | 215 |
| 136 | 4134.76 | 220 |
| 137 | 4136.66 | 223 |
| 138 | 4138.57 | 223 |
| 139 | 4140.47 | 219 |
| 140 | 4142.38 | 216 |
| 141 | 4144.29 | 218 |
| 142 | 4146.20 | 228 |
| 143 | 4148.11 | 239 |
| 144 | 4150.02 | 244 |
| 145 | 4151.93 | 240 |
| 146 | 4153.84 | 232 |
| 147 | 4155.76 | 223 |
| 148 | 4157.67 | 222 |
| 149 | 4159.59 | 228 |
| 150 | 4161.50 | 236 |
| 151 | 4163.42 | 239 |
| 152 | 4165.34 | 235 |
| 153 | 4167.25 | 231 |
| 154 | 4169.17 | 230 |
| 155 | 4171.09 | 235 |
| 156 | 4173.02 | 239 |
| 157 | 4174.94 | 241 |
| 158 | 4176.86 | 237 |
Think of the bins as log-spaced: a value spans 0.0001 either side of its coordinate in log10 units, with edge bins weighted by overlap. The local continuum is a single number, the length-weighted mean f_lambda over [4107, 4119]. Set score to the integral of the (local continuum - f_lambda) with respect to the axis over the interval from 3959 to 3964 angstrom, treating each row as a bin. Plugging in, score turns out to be -389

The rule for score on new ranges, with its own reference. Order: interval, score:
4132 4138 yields 96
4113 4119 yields -39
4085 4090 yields 65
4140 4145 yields 91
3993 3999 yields -257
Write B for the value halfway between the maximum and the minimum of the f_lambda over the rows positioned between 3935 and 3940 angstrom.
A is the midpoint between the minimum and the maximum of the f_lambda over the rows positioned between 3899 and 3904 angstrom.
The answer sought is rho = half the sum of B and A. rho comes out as 279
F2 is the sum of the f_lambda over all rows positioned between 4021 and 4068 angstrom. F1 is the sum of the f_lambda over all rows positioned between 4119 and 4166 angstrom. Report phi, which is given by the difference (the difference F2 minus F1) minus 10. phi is 779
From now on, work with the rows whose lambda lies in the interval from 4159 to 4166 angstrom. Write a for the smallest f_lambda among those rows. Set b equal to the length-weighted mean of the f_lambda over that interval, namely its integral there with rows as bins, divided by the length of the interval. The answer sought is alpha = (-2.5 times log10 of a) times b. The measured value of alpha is -1384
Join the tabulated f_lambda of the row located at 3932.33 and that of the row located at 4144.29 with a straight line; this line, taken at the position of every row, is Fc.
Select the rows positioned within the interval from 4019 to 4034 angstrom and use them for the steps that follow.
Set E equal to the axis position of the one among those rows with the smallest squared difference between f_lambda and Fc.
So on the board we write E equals 4033.20 angstrom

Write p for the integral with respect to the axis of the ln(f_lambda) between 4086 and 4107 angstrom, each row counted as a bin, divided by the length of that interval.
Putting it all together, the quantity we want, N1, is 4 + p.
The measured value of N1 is 9.46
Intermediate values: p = 5.46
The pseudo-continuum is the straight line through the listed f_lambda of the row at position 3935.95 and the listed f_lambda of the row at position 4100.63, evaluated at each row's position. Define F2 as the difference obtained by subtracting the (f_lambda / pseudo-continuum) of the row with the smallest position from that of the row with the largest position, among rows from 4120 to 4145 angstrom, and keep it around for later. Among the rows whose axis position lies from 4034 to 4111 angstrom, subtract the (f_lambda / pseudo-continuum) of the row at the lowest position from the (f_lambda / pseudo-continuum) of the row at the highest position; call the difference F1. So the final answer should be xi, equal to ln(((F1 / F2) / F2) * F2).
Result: -1.1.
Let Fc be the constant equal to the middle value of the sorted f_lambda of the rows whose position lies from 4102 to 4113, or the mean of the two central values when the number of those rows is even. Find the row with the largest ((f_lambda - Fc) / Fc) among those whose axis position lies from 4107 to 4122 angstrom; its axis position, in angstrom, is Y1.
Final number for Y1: 4121.45 angstrom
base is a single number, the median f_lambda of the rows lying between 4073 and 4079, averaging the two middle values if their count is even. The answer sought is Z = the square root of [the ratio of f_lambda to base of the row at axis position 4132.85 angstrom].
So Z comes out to 0.94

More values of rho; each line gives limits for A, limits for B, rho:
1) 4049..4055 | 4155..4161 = 238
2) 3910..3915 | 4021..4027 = 275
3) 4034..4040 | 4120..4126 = 247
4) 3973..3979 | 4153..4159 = 254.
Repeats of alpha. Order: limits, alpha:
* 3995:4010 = -1624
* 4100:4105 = -1427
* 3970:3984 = -1710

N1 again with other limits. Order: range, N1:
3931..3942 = 9.61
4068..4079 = 9.51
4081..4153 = 9.45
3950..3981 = 9.68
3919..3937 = 9.62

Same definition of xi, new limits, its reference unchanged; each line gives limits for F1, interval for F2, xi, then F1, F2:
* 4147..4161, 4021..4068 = -1.0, -0.04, -0.10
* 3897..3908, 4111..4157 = 1.1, -0.06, -0.02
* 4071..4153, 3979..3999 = 0.5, 0.02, 0.01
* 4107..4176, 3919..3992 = 6.6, 0.11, 0.00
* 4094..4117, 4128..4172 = -2.6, 0.01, 0.11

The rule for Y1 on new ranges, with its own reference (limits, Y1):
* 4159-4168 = 4163.42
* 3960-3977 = 3961.41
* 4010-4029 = 4020.22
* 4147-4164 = 4150.02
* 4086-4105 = 4098.74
